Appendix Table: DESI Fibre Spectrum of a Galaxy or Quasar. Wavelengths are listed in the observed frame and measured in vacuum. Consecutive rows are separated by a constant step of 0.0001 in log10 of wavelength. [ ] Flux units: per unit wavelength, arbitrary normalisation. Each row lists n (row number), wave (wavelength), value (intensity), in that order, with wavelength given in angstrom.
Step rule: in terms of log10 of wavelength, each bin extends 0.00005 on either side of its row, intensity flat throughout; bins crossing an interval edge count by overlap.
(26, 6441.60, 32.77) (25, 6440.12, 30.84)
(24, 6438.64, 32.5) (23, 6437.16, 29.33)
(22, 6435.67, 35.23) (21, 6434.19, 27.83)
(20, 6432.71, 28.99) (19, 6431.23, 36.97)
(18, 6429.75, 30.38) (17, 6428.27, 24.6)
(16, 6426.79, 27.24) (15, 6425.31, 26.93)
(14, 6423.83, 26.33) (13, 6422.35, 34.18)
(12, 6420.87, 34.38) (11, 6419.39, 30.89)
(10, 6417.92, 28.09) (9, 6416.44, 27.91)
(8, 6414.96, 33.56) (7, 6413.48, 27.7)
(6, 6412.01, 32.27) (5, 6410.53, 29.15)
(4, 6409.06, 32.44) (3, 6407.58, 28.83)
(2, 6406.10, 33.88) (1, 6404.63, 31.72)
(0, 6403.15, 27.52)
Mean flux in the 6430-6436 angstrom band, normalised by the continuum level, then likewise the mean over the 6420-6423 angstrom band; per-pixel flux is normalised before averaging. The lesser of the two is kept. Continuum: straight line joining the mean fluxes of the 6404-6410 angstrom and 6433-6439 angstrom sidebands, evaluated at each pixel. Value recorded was 1.03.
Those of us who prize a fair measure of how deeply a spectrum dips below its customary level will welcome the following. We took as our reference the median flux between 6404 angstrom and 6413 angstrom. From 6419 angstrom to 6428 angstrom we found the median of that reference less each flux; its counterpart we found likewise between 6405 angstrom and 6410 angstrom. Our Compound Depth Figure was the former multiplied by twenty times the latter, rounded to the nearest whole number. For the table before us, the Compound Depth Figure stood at -26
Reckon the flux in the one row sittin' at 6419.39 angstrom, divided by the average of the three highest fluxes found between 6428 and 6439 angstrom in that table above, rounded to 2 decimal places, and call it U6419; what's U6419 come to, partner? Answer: 0.89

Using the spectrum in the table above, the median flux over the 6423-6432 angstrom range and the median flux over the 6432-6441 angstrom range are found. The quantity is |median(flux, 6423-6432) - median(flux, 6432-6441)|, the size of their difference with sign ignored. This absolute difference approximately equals 3.0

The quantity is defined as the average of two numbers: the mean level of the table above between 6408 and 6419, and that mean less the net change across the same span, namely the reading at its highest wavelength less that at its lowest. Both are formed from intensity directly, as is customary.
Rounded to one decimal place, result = 32.3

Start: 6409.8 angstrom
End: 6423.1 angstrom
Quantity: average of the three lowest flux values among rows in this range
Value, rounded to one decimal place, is 27.9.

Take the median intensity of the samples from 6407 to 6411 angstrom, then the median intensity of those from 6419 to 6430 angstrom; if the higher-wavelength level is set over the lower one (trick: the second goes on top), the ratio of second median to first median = 0.99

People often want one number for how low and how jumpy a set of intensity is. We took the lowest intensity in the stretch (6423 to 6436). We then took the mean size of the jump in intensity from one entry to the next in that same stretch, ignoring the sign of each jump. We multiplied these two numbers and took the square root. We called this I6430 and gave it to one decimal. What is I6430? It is 10.0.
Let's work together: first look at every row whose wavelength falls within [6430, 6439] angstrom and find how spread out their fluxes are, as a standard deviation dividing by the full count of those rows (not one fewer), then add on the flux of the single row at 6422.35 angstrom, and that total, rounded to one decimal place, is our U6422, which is 37.6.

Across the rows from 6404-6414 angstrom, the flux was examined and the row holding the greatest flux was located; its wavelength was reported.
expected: 6406.10 angstrom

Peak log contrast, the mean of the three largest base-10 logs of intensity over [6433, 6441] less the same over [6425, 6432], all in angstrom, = 0.021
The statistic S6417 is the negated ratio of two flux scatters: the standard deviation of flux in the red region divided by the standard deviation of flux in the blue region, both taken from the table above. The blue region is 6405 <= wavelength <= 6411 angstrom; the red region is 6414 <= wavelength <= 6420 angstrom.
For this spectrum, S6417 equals -1.1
